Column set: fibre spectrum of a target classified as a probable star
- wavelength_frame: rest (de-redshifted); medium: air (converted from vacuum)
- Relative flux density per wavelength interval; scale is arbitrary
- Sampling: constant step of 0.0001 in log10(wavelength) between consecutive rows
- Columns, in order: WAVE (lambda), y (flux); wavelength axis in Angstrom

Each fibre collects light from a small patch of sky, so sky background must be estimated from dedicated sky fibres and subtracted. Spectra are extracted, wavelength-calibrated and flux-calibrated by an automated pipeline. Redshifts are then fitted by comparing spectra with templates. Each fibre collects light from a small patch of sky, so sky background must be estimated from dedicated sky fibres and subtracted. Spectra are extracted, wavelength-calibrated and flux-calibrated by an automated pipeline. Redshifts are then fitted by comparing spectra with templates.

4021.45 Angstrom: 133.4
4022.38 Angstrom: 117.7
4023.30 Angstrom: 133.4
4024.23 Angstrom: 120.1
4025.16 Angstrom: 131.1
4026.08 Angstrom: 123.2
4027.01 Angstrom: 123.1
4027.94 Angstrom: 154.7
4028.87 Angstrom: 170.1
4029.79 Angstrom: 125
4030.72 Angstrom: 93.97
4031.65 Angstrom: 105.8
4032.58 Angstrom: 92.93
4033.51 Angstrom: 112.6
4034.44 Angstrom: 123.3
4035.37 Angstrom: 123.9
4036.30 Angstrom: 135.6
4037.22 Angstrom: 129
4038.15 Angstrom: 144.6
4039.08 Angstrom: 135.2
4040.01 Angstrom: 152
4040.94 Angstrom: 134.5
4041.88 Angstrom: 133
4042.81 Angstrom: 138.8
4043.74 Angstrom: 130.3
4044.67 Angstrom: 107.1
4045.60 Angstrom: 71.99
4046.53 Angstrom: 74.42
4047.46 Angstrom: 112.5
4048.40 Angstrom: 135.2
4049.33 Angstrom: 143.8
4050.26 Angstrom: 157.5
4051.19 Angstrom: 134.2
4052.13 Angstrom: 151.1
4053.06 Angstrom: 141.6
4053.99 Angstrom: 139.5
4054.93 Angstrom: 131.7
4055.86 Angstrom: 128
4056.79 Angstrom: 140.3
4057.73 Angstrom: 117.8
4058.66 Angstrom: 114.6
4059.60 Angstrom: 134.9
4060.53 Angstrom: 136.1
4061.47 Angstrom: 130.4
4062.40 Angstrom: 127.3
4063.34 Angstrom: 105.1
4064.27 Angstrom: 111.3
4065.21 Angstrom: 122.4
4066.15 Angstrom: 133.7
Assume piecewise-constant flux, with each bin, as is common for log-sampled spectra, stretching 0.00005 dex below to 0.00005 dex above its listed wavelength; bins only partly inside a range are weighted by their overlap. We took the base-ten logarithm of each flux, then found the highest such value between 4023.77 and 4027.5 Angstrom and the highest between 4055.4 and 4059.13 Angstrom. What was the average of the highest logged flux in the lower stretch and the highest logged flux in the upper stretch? 2.13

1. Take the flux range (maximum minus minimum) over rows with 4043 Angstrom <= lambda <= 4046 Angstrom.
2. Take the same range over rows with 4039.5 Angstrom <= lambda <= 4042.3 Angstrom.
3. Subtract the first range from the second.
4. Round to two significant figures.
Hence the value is -39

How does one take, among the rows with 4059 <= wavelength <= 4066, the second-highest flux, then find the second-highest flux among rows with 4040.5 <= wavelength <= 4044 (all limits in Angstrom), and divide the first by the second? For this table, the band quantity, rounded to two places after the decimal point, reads 1.00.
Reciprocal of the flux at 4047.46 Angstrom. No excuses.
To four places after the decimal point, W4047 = 0.0089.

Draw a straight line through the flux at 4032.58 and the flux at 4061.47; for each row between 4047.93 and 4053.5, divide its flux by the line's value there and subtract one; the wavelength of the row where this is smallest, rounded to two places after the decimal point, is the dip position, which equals 4051.19 Angstrom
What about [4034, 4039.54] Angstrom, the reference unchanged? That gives 4035.37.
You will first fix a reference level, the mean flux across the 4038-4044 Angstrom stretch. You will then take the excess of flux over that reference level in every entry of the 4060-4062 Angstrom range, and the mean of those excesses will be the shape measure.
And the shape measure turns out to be -5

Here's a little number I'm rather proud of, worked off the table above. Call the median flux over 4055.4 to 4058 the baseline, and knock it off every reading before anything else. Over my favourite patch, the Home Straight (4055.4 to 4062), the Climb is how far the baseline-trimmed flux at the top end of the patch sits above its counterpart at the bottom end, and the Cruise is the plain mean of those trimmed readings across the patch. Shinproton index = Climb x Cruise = 2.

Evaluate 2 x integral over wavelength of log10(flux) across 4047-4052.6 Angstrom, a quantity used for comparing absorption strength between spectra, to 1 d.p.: 24.0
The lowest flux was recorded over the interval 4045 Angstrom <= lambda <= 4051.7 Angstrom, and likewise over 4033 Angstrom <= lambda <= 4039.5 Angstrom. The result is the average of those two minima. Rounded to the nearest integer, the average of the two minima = 92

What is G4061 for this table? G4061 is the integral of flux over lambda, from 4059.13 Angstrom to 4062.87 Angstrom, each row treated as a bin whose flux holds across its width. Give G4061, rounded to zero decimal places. 494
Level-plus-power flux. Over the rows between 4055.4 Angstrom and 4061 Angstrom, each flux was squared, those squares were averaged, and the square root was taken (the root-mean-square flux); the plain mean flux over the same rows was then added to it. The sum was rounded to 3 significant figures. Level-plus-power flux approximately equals 258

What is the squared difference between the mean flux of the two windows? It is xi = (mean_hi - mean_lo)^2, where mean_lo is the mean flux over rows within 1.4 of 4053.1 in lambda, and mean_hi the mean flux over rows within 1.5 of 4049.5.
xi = 2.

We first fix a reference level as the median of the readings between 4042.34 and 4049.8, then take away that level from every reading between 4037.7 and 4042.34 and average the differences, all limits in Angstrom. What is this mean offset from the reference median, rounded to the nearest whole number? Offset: 18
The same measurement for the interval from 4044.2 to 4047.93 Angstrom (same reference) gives -30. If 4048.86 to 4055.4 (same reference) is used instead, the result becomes 21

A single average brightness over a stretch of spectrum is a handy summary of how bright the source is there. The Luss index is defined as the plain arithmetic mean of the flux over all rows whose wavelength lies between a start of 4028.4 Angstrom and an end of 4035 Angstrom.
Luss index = 118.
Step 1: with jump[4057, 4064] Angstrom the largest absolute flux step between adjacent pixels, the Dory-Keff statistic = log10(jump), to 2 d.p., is 1.35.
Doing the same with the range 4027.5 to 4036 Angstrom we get 1.65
